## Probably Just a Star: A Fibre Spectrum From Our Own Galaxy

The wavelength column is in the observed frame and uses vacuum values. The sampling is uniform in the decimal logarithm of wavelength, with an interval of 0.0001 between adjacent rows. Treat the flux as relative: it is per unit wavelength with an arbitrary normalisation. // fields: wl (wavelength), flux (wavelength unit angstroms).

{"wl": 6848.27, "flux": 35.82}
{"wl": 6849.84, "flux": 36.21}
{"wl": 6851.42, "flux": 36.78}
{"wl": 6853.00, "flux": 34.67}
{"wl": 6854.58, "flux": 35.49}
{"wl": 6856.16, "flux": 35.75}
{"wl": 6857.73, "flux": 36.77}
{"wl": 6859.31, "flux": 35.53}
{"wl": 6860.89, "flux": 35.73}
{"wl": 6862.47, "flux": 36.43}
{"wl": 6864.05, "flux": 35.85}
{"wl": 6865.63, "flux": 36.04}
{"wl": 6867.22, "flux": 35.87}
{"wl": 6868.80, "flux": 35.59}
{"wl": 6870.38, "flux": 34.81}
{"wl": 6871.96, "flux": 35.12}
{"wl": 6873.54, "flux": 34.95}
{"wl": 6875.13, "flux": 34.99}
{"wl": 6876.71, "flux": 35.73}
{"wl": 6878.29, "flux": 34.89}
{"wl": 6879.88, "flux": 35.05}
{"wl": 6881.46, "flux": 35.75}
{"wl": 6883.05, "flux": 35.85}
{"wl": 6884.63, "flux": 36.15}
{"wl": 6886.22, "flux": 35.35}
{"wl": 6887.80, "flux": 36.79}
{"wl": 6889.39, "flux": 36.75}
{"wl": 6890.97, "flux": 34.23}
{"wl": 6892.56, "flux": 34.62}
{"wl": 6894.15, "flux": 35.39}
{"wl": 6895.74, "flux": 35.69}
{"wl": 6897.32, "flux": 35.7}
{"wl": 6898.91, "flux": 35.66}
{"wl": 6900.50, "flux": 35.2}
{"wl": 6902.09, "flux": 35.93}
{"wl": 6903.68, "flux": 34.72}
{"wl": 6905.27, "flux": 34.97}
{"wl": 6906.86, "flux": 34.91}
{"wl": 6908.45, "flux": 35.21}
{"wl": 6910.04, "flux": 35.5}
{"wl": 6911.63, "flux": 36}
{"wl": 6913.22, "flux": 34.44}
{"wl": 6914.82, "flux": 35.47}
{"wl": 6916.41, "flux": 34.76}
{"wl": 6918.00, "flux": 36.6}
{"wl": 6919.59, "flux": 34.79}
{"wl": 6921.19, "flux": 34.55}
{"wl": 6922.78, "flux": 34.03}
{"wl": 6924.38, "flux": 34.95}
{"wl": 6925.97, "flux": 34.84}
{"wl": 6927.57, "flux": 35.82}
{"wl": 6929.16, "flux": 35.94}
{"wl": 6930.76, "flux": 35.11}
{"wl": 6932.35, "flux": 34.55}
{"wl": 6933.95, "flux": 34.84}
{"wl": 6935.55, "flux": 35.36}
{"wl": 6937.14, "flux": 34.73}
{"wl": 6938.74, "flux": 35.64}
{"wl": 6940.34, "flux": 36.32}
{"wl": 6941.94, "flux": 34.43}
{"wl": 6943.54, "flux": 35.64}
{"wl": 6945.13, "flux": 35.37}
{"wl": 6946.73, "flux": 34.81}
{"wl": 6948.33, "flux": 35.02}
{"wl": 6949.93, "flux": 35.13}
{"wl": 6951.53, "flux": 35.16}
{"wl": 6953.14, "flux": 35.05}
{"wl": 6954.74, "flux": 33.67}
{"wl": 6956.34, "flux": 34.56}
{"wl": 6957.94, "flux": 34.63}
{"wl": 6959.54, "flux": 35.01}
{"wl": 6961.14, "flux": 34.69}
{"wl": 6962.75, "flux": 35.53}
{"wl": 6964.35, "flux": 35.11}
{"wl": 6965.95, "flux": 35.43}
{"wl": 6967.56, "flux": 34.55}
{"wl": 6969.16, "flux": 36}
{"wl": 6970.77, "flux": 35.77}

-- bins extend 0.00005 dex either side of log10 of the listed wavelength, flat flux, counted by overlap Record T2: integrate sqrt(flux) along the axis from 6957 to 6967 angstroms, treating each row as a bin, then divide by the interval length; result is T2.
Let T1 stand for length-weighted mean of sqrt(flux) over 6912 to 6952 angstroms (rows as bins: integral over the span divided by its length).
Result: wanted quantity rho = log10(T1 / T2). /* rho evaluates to 0.0005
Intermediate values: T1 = 5.93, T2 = 5.92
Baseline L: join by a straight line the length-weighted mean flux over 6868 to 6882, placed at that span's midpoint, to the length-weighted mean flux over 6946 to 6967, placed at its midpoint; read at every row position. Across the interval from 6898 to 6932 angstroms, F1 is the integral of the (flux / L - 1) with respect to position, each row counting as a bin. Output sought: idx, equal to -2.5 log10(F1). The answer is 2.14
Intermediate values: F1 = 0.14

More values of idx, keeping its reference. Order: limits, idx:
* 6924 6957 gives 2.22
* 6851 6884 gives 1.22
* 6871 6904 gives 1.40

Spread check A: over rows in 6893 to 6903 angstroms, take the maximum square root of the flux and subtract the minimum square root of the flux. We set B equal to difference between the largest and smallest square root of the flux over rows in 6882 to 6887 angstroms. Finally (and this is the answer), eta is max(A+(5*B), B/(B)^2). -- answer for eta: 15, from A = 0.06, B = 0.07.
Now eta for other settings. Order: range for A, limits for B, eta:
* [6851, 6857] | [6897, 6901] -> 24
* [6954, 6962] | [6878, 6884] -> 12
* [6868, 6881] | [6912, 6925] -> 5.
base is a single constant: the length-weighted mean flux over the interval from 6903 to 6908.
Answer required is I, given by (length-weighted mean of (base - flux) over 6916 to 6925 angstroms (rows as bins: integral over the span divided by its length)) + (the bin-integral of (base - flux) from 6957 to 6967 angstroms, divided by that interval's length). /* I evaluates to -0.2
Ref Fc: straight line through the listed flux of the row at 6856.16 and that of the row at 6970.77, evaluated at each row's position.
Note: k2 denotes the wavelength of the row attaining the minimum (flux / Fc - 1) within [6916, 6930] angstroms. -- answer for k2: 6922.78 angstroms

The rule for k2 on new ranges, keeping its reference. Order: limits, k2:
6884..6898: 6890.97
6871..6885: 6878.29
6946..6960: 6954.74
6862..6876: 6870.38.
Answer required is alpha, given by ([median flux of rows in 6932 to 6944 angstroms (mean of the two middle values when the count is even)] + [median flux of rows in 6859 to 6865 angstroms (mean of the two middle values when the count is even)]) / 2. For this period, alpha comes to 35.4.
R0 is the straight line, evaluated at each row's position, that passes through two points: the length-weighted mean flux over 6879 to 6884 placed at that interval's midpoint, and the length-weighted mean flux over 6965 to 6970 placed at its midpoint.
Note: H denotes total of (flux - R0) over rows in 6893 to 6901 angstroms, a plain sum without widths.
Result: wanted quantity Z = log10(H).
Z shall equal -0.9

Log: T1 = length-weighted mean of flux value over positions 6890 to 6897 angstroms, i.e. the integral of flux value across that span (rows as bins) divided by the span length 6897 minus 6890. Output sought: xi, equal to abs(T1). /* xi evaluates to 35.1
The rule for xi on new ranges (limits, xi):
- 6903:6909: 34.9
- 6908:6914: 35.3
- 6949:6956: 34.7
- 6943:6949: 35.2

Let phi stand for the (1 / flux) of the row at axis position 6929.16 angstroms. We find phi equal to 0.0278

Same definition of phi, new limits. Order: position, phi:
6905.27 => 0.0286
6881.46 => 0.0280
